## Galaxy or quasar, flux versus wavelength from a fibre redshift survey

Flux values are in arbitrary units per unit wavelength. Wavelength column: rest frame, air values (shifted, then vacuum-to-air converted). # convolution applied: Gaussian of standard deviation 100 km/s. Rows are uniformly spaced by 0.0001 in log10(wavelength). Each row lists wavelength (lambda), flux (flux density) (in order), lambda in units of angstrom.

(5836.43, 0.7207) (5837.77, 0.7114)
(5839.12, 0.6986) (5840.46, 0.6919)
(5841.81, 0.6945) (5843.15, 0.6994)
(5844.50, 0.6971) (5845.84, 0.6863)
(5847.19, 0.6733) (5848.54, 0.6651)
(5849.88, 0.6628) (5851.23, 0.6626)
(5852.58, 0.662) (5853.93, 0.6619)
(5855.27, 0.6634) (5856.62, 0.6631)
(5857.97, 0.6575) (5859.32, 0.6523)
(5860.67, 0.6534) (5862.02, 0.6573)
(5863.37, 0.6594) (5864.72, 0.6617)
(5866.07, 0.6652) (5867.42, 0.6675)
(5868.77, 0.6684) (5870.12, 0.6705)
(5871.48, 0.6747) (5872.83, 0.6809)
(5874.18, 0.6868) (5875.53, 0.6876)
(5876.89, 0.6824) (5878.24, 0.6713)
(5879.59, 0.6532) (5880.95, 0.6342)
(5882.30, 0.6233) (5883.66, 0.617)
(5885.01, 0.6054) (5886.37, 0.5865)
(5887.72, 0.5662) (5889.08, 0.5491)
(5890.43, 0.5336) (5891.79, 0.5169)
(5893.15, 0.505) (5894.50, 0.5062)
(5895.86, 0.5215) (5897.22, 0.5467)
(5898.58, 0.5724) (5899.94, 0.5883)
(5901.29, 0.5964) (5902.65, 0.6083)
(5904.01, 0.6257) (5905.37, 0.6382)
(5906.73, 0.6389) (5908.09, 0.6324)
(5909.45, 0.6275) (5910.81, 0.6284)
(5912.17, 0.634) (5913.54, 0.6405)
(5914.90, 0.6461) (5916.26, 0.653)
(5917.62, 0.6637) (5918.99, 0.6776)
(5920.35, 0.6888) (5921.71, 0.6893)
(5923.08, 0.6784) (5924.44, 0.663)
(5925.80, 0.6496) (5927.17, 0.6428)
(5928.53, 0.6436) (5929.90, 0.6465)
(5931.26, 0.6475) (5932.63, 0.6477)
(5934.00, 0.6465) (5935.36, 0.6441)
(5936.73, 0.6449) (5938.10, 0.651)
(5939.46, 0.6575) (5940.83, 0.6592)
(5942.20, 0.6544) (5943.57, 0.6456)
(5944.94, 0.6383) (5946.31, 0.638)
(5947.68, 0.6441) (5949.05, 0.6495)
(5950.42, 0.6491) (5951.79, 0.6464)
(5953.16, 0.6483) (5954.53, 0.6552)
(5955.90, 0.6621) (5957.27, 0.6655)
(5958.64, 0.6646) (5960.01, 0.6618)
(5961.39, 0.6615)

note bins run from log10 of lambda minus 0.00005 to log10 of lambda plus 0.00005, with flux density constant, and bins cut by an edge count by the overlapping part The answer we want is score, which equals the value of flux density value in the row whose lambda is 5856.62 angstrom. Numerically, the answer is 0.6631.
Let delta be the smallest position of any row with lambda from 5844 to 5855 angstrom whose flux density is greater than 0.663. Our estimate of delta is 5844.50 angstrom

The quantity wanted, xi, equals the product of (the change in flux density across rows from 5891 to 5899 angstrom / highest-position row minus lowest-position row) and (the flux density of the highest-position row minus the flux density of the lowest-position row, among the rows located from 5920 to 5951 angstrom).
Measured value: -0.002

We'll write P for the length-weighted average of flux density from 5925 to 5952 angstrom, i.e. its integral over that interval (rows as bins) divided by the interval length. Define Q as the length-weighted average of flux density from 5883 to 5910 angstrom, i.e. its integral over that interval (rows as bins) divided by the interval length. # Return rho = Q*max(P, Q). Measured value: 0.375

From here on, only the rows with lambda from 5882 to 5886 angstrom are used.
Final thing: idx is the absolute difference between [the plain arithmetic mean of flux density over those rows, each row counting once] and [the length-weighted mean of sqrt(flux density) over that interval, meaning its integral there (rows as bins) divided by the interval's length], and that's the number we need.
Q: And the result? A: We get 0.166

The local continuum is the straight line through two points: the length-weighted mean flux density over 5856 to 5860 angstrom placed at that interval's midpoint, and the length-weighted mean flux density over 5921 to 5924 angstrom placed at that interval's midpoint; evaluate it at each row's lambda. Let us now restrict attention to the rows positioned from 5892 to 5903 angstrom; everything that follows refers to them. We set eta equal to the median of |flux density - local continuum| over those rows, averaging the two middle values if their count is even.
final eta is 0.113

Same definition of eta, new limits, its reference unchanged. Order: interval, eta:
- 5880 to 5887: 0.050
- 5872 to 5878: 0.021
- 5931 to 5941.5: 0.039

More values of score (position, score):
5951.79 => 0.6464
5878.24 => 0.6713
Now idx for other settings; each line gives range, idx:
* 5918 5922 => 0.141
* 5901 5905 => 0.173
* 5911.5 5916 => 0.160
